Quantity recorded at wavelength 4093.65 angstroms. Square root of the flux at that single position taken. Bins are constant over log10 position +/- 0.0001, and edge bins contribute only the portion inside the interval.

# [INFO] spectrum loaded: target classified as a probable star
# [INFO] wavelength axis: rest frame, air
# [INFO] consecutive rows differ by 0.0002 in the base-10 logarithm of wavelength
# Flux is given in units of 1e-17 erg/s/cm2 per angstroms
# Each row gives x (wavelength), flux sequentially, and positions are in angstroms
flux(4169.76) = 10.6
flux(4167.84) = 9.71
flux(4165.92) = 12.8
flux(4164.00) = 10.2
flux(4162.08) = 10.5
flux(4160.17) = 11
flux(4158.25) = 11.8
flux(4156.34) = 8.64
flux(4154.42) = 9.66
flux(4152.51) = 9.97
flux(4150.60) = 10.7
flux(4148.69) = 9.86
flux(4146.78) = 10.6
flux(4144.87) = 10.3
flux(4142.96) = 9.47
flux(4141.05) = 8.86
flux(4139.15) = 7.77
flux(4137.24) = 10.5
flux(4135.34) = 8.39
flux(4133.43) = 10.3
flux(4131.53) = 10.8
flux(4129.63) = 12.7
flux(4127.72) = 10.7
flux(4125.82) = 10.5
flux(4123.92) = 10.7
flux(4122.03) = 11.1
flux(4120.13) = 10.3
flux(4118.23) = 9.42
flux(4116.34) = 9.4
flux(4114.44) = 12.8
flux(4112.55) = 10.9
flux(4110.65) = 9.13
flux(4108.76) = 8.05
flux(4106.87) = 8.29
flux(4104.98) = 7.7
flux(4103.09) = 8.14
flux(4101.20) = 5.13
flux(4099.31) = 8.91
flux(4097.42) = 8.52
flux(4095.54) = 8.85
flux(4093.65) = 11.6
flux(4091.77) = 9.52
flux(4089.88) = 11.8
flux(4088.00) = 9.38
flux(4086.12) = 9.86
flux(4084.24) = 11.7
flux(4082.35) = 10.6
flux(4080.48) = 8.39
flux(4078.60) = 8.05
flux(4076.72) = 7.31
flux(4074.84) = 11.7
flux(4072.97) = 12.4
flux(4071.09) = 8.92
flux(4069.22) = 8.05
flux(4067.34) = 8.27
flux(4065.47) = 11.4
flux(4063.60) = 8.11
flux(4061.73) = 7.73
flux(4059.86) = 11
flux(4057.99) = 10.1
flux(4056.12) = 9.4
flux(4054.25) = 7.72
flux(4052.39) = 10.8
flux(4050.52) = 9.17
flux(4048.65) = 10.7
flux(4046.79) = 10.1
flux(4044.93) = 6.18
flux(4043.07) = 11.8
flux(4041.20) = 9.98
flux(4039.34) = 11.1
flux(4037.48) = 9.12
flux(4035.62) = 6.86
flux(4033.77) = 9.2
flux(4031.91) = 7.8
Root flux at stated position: 3.41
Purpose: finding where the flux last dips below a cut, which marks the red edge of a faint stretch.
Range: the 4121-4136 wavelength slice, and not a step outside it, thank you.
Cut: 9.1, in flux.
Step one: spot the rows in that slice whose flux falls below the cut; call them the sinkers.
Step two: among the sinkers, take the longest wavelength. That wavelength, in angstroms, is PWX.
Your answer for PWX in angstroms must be 4135.34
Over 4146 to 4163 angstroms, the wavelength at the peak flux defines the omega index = 4158.25 angstroms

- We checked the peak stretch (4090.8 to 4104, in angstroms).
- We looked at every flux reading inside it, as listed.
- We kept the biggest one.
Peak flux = 11.6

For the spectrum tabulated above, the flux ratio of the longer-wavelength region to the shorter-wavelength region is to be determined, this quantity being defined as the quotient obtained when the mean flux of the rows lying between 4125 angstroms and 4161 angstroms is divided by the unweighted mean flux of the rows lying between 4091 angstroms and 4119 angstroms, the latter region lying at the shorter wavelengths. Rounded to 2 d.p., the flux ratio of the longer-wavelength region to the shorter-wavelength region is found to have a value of 1.11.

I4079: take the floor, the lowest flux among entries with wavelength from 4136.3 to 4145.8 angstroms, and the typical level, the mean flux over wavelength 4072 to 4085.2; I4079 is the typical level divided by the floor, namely 1.3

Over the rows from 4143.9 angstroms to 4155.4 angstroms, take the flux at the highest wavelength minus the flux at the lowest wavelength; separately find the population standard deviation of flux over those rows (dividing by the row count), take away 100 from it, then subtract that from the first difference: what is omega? 99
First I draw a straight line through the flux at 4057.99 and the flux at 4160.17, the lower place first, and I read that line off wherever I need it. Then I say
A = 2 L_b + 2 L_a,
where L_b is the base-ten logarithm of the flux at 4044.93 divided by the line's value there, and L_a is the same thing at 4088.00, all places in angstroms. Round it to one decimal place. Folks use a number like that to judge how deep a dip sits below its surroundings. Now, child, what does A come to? -0.5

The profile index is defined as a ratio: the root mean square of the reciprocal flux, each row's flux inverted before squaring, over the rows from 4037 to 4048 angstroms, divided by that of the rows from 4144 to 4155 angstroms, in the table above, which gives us 1.12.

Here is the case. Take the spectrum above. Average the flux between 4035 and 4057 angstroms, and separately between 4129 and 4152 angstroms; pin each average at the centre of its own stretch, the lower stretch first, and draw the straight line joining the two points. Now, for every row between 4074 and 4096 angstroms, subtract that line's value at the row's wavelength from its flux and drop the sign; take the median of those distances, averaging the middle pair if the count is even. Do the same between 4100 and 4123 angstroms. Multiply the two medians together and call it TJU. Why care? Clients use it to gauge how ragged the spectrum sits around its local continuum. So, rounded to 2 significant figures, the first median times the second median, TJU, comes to 1.9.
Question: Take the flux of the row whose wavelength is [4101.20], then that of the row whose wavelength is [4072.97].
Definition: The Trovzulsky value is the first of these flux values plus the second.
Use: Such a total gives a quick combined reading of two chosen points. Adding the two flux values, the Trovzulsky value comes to 17.5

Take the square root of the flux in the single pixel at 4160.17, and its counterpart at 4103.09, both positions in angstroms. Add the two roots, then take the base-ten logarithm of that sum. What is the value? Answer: 0.790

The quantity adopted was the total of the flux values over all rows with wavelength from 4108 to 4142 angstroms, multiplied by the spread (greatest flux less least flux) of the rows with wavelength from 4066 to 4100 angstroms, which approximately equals 928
